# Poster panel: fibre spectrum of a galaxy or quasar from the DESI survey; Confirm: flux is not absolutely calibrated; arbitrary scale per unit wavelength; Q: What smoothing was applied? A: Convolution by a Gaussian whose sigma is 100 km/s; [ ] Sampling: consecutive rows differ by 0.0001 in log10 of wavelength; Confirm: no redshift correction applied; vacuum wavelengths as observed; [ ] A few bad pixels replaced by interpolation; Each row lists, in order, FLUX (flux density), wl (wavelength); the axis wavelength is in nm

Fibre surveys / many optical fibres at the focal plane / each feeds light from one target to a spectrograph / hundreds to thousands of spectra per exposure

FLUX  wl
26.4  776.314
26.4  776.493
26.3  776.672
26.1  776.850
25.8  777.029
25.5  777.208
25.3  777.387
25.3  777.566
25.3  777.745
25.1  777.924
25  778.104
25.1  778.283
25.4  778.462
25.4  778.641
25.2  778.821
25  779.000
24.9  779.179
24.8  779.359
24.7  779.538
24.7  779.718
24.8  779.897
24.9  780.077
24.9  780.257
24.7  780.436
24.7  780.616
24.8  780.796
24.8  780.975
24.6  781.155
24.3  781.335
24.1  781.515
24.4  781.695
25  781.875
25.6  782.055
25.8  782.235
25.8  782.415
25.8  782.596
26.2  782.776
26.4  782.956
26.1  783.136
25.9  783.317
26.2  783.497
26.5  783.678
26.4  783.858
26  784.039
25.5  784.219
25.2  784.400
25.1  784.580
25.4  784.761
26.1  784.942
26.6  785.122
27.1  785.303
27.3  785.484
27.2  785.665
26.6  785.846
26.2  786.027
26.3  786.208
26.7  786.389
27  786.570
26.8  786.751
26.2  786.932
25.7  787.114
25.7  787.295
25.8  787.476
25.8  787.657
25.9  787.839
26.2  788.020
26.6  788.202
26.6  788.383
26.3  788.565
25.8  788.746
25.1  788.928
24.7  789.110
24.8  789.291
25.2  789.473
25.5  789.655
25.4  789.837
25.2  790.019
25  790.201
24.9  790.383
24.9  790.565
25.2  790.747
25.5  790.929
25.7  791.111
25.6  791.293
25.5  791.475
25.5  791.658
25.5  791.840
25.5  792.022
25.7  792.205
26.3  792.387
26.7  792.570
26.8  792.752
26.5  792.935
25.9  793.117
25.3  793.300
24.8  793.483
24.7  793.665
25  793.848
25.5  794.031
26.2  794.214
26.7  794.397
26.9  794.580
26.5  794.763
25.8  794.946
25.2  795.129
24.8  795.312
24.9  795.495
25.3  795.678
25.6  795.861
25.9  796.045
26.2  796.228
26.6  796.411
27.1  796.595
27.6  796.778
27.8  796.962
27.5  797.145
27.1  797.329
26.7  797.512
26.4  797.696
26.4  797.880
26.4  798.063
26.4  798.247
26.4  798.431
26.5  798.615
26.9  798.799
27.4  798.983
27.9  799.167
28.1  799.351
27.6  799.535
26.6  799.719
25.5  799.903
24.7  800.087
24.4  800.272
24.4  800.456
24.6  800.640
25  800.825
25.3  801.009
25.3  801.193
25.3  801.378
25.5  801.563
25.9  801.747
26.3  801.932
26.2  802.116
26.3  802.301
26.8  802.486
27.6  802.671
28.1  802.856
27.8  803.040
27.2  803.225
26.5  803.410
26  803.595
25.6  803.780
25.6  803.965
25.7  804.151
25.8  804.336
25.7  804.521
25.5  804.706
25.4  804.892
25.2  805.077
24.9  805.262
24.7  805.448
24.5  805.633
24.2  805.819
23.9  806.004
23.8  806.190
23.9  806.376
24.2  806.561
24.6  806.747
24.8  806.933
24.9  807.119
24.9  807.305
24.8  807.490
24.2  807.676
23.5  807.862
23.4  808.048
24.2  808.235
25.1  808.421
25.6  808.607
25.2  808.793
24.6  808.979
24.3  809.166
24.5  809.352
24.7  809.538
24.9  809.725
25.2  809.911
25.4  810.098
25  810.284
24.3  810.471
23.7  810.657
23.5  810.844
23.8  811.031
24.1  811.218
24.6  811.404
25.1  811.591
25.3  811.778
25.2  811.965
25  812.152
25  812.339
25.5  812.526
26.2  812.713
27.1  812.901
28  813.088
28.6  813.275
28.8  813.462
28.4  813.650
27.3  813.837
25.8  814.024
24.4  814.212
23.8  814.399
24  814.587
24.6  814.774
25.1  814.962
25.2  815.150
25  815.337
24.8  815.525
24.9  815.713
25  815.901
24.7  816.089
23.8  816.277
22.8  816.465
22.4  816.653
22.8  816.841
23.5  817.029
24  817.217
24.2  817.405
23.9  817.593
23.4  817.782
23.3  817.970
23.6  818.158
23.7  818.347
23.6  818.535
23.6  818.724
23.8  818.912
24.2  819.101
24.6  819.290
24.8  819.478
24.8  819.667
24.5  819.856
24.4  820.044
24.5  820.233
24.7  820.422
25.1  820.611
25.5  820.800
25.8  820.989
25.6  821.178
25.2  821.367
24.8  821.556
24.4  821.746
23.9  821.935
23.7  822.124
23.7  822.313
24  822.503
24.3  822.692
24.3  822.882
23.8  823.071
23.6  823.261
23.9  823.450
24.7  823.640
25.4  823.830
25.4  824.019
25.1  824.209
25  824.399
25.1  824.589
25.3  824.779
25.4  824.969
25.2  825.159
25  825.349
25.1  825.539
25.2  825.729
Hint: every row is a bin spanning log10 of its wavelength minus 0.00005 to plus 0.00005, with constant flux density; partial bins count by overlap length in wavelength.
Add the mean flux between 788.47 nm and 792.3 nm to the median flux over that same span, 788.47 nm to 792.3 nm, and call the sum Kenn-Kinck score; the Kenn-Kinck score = 50.9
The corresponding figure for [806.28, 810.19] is 49.3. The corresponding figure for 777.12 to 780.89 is 50.0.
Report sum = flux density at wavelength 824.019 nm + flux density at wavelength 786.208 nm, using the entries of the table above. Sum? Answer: 51.7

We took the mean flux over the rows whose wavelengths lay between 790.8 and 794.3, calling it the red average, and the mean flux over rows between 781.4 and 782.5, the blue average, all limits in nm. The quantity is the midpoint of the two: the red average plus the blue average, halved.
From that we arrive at 25.4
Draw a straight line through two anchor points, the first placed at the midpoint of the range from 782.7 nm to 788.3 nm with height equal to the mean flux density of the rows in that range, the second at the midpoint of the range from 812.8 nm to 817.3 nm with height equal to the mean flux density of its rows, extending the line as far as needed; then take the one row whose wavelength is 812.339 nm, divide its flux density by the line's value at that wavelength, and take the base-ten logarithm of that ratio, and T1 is -0.005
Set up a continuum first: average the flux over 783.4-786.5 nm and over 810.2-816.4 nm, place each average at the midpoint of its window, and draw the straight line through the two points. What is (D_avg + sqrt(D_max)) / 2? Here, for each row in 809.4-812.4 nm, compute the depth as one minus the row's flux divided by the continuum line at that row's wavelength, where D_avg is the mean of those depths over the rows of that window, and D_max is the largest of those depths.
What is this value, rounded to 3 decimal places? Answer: 0.151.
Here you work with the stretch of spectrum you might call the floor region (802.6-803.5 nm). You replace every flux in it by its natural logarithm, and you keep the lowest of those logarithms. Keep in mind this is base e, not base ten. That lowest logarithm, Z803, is 3.28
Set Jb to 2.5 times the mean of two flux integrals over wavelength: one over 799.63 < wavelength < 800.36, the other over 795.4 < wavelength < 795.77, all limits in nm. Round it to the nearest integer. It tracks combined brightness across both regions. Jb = 35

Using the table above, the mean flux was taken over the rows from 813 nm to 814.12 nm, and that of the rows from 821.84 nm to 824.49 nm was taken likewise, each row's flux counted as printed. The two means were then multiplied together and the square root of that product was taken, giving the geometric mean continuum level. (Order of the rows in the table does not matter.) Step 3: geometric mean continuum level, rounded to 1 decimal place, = 26.0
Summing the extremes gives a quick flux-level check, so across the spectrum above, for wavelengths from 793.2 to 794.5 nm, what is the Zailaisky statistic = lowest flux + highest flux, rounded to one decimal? 51.4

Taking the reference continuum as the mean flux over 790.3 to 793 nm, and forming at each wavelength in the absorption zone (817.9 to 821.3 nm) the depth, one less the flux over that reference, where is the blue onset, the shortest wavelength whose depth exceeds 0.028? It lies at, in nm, 817.970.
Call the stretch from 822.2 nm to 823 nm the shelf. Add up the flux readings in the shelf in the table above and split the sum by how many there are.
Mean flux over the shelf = 24.1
